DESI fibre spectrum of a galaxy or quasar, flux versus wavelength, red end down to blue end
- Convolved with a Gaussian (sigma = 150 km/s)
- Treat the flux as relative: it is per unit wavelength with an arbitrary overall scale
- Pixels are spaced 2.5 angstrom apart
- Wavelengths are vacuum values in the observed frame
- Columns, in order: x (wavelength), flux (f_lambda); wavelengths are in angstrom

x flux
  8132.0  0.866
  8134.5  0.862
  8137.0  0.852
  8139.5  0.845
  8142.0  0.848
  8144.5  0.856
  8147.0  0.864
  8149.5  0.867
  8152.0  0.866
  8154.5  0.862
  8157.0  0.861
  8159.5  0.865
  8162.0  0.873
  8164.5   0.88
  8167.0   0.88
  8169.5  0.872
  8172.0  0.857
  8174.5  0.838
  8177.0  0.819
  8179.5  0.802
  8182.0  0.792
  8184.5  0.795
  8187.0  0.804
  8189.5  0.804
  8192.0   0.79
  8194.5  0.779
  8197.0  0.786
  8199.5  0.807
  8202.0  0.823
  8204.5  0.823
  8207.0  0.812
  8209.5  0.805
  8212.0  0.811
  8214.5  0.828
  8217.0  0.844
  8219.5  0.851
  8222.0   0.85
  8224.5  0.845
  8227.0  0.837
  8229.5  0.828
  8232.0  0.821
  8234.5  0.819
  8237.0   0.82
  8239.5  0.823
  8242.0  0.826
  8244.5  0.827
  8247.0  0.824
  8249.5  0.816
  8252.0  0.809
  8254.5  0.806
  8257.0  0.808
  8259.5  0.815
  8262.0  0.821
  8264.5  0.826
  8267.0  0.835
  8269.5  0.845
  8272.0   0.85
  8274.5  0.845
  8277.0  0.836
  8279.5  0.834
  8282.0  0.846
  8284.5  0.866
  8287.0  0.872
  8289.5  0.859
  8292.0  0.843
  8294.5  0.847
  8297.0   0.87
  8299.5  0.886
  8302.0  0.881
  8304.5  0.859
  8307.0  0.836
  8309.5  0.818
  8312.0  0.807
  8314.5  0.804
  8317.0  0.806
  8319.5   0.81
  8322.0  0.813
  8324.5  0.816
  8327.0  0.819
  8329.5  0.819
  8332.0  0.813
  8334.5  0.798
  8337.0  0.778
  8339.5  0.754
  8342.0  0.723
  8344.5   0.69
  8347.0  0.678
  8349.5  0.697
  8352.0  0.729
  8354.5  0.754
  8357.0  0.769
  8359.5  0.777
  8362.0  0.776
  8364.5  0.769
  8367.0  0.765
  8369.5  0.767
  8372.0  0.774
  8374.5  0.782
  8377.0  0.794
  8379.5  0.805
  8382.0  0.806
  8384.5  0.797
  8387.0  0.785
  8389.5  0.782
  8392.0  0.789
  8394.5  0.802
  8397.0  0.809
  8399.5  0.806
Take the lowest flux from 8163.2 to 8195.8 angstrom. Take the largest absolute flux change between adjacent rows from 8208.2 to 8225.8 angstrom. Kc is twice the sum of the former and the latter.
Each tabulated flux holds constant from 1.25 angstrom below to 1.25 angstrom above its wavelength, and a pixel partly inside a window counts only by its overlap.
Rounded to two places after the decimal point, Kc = 1.59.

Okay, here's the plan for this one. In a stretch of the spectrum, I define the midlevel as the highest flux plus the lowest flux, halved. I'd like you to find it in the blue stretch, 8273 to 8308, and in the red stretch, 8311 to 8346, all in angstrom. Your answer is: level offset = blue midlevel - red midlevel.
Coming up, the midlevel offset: 0.11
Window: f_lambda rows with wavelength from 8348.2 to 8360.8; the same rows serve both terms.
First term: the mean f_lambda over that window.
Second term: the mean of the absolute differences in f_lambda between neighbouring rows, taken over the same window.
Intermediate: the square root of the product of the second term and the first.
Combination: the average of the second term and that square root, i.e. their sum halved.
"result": 0.071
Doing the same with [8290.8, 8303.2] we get 0.057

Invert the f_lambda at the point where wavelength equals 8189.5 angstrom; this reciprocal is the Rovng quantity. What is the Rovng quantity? 1.24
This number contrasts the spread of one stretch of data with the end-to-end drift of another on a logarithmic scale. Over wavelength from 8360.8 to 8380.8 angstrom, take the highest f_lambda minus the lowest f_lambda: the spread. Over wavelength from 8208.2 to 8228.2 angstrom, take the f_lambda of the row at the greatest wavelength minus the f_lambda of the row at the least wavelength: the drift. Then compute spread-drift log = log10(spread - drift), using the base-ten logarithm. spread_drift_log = -2.10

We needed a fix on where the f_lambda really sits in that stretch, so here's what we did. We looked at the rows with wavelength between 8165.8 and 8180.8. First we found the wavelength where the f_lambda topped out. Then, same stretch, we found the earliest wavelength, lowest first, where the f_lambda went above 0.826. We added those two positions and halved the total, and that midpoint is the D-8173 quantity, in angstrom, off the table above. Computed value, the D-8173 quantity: 8167.0 angstrom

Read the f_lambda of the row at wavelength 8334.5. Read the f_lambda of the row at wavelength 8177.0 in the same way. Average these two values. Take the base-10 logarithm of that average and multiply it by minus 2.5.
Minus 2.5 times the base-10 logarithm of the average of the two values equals 0.231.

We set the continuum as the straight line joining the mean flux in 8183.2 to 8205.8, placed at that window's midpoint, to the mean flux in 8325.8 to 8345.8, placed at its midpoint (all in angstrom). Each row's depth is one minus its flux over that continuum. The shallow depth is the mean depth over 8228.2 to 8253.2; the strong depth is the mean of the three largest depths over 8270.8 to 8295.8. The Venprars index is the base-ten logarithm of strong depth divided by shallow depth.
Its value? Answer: 0.27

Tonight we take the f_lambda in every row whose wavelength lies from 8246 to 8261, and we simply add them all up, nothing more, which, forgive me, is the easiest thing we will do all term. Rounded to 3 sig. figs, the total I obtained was 4.88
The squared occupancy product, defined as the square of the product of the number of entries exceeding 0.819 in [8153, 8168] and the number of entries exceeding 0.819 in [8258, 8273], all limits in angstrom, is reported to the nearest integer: 900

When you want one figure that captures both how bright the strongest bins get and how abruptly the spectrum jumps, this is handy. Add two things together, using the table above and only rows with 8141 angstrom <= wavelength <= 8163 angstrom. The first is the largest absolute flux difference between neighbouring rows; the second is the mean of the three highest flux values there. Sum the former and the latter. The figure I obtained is 0.88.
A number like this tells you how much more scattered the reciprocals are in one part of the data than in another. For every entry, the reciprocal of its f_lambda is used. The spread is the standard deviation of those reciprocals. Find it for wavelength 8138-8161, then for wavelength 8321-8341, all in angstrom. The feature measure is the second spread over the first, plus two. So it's 5.5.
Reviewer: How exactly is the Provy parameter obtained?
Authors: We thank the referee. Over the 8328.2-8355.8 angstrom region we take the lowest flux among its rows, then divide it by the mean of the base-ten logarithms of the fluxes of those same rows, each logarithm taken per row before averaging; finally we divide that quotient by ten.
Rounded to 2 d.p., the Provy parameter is -0.54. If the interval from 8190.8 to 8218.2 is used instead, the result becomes -0.85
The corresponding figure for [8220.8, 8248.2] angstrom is -1.01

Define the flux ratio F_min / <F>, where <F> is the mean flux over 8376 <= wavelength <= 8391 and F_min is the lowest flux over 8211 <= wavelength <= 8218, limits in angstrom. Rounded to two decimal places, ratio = 1.02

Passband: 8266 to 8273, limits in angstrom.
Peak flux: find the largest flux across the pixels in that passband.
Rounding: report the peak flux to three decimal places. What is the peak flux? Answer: 0.850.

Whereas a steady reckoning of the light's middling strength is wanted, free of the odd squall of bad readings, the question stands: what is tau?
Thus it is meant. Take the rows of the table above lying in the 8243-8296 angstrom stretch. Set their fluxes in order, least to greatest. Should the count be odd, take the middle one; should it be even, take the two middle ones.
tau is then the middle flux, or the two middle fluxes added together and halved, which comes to 0.835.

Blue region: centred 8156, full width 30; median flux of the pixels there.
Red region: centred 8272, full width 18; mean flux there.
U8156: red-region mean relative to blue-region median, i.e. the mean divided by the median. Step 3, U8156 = 0.97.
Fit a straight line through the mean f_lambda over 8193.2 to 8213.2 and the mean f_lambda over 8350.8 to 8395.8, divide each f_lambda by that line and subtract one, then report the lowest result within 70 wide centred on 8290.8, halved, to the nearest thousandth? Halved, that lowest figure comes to 0.007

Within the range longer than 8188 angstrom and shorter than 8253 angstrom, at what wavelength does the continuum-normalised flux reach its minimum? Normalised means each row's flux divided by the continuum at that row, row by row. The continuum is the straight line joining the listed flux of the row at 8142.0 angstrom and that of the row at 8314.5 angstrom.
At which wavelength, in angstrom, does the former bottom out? 8194.5 angstrom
